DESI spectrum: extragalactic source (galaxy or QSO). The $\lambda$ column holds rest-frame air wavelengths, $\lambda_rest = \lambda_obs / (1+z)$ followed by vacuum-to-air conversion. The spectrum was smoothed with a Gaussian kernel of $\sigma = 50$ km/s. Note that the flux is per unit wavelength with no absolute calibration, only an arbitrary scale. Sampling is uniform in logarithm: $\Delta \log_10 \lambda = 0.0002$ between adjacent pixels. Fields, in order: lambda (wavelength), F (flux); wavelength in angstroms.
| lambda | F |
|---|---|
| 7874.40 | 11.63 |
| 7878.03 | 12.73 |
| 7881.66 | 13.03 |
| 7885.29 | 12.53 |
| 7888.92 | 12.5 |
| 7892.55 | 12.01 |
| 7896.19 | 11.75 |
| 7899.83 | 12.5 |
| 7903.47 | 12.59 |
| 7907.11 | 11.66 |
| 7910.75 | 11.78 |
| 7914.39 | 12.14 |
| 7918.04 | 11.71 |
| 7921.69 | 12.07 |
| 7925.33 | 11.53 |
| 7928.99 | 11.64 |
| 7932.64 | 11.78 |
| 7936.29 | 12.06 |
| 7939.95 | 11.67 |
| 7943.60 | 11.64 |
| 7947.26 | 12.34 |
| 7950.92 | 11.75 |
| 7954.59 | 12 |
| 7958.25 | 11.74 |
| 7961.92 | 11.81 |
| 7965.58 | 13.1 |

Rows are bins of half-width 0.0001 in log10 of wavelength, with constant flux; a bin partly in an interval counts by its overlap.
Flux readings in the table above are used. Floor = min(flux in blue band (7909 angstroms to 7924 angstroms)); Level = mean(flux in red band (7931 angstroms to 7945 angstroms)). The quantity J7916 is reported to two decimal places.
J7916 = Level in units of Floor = 1.01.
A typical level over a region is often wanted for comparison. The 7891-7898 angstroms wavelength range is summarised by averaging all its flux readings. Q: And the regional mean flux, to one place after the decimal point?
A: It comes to 11.9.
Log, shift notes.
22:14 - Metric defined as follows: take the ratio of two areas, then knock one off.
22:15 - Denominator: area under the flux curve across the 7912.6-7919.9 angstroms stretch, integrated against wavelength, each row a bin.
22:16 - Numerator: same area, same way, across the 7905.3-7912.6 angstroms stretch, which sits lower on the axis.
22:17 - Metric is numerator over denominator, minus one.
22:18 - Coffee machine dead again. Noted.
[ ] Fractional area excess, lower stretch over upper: -0.02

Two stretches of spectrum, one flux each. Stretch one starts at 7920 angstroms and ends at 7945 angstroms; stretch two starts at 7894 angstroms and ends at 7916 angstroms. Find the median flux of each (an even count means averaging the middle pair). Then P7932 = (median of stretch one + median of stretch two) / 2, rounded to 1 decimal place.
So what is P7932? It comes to 11.8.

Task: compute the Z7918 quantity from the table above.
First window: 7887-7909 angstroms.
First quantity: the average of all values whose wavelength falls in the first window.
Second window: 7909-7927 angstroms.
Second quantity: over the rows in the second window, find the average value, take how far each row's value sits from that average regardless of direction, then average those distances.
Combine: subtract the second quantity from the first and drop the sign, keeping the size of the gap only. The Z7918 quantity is 11.96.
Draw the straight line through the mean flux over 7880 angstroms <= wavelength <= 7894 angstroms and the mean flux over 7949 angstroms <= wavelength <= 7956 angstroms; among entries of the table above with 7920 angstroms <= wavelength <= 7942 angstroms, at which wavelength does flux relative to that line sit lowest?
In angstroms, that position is 7925.33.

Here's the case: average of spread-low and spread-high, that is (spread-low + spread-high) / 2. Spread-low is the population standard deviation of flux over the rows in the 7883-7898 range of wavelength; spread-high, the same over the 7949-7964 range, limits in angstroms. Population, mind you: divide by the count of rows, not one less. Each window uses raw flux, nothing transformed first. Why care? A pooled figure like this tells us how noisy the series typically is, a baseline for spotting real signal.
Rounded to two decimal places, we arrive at 0.22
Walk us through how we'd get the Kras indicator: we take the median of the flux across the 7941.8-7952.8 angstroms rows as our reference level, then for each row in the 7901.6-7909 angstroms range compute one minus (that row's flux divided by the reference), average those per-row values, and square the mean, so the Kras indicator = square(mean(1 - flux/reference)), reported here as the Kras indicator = 0.0010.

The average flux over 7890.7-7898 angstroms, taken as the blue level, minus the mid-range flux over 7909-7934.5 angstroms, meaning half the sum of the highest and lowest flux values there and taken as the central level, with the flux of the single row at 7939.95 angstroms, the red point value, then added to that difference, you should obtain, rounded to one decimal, 11.7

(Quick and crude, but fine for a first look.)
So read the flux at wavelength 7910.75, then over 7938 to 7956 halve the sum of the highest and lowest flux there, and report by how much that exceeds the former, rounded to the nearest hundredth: 0.21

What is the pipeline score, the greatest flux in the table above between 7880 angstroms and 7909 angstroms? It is 13.03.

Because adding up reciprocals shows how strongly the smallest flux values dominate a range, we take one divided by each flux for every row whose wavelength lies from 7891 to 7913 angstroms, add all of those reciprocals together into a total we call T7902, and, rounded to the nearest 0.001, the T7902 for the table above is 0.498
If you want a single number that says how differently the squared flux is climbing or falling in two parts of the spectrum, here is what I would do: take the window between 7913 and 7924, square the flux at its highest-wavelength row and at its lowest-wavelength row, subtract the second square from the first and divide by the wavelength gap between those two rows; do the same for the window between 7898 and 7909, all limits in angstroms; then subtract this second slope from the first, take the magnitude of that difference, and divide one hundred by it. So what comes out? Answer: 39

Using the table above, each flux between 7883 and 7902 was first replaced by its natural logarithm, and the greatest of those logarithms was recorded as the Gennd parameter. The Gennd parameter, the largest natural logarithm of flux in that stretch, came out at 2.53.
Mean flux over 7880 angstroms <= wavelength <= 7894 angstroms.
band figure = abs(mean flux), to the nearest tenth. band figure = 12.5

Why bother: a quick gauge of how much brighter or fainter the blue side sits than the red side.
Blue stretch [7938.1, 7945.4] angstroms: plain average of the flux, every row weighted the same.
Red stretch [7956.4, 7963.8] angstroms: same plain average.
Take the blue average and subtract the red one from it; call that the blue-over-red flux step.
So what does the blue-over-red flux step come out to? -0.1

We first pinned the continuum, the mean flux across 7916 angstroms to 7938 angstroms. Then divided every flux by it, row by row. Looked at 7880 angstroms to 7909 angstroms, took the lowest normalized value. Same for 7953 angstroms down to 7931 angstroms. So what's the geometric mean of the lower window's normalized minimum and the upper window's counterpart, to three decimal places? 0.987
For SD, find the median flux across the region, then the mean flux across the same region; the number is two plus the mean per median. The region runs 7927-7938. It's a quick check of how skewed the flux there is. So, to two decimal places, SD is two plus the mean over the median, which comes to 3.00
